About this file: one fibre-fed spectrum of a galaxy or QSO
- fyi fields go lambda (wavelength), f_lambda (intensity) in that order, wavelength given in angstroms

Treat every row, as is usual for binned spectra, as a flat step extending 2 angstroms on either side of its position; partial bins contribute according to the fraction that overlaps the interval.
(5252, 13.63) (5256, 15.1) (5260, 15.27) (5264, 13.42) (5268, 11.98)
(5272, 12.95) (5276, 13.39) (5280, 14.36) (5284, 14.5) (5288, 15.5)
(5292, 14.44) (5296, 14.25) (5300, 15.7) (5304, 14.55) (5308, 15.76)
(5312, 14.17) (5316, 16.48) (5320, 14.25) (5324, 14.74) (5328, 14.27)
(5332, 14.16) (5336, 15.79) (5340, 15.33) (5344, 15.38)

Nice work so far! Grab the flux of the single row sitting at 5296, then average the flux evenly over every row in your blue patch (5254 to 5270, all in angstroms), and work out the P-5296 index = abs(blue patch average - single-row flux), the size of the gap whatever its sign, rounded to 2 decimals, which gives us 0.31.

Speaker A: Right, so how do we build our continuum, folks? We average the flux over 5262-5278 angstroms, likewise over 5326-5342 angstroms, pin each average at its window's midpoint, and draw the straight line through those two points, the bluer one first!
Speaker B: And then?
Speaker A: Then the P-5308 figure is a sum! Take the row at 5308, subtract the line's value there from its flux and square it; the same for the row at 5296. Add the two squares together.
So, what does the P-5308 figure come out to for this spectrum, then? 3.0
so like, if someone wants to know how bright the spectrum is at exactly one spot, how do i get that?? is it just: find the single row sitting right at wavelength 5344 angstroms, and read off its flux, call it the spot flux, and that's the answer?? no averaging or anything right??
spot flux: 15.38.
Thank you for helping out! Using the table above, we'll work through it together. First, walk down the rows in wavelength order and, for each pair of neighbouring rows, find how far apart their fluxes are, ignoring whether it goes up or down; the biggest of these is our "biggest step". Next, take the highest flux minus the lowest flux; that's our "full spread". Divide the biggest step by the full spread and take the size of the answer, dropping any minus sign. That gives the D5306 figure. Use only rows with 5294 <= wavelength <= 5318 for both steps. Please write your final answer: 1.00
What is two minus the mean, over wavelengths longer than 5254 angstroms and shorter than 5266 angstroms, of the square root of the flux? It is -1.82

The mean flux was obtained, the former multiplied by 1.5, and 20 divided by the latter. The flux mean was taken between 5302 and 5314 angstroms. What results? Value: 0.899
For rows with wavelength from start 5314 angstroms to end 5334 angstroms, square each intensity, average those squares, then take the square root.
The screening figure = 14.8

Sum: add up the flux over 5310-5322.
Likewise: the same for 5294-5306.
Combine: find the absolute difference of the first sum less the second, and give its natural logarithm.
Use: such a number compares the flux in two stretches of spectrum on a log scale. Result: -0.9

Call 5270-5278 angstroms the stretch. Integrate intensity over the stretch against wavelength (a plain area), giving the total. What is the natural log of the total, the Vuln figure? 4.66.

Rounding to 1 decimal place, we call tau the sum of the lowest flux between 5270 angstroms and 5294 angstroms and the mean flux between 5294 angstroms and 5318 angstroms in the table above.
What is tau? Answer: 28.1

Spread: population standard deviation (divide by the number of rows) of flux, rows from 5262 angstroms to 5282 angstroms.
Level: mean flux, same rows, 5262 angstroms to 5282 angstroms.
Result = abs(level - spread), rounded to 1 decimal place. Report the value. 12.4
